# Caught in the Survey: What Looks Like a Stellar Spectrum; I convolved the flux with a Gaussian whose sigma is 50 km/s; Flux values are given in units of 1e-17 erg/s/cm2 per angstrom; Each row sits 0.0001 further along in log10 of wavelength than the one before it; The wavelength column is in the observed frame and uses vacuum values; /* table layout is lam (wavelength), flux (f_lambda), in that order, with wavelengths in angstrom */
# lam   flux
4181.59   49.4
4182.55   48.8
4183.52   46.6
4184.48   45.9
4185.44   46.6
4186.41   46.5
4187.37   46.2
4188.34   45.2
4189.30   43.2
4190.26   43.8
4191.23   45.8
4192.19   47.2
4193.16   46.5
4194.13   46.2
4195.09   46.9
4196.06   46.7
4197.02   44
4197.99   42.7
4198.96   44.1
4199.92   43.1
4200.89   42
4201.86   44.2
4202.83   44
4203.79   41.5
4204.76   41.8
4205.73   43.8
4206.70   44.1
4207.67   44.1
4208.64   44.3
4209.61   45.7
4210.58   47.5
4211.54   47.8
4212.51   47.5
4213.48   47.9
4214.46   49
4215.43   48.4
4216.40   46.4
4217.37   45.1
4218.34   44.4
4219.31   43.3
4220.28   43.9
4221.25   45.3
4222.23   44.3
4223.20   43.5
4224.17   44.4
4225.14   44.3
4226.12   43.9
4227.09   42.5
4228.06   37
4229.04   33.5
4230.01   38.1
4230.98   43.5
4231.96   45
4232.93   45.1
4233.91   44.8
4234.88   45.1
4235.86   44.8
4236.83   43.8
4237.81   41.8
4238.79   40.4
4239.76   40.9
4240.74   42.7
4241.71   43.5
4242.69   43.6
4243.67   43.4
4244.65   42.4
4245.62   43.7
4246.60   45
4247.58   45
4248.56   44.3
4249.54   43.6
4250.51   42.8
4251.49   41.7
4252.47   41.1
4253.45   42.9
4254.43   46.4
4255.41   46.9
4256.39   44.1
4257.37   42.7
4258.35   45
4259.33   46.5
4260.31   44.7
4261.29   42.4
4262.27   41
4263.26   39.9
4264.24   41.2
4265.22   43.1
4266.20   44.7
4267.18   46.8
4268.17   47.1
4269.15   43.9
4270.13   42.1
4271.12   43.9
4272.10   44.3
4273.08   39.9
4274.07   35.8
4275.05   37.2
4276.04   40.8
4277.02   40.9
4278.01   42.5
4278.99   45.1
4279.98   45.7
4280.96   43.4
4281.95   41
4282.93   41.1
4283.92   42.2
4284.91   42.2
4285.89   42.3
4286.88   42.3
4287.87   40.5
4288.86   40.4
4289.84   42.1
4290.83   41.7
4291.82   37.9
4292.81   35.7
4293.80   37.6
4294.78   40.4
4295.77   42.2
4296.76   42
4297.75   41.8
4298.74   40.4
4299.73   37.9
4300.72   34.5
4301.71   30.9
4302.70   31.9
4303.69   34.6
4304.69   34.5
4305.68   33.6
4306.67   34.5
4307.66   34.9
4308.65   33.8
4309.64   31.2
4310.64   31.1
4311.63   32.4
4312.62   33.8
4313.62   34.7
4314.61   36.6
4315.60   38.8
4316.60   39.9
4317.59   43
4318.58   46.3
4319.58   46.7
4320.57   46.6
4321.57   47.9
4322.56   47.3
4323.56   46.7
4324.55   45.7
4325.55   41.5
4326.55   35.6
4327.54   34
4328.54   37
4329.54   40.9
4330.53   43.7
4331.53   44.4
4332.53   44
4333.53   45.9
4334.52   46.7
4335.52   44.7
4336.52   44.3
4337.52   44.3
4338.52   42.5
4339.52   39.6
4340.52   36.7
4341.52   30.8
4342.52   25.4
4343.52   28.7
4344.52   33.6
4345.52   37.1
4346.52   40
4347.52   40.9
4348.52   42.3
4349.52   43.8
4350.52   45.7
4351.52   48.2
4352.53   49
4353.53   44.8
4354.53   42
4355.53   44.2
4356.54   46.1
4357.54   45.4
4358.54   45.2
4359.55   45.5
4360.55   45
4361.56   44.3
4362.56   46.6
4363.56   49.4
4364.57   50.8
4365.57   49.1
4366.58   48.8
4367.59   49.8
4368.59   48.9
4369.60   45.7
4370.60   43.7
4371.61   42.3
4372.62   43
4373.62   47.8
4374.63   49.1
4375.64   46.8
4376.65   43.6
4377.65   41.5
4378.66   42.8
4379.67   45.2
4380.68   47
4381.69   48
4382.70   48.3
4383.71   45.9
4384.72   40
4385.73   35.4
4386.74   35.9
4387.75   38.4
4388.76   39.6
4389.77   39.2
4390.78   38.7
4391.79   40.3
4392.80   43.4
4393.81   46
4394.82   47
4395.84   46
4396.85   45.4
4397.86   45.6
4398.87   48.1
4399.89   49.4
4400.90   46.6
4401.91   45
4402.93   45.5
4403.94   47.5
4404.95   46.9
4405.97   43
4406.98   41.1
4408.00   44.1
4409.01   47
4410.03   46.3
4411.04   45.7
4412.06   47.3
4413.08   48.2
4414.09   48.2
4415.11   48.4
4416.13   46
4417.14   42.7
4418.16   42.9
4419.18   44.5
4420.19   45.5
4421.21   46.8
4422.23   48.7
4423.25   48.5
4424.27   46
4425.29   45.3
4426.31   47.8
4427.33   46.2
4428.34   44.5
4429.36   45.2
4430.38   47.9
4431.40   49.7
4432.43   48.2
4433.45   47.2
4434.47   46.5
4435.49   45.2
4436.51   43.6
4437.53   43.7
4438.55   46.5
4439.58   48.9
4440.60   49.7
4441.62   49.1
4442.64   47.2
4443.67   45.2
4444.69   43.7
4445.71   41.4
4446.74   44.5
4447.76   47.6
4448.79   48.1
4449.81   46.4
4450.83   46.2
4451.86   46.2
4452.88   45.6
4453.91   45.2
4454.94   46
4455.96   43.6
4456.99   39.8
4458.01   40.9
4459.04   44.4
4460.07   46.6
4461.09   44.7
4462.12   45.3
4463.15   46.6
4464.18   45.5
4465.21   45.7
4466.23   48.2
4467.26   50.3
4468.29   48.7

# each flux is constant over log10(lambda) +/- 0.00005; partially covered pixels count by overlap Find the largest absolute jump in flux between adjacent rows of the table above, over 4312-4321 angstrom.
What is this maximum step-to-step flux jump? 3.3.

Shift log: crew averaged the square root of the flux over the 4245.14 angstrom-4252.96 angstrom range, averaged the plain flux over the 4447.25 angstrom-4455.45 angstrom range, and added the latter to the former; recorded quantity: 53.0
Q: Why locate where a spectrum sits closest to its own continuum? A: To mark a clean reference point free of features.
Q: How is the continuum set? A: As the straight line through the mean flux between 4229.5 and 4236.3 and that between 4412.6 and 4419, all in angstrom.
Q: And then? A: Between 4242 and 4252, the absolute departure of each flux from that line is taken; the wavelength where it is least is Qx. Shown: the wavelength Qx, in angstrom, 4245.62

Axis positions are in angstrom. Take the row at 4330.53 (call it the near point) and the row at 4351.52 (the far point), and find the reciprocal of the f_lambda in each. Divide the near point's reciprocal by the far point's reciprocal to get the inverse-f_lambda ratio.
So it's 1.10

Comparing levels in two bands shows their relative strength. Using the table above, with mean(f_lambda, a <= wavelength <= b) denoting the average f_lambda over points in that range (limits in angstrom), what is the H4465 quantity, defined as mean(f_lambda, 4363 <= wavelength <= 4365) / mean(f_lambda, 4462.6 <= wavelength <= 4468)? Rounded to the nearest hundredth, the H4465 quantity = 1.06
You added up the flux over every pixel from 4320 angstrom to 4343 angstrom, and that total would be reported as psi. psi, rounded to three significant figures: 956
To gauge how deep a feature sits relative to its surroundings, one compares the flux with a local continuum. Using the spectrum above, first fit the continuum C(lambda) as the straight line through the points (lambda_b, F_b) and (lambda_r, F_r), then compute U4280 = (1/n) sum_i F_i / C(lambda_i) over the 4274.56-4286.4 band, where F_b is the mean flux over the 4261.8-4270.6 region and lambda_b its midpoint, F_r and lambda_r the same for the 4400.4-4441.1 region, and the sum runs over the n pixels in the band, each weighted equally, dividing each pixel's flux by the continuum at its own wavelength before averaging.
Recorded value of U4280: 0.96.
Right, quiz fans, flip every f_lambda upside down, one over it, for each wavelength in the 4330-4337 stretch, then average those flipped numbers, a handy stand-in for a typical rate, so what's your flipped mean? 0.0223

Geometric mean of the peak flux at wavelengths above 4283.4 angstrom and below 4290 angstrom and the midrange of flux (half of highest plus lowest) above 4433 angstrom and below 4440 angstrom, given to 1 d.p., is 44.2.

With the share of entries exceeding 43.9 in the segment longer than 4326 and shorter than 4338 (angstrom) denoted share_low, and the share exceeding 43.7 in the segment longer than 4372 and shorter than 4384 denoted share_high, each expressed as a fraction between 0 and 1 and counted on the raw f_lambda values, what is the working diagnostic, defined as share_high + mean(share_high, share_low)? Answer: 1.3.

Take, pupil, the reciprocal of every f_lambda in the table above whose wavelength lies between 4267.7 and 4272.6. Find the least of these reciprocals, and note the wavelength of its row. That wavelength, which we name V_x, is 4268.17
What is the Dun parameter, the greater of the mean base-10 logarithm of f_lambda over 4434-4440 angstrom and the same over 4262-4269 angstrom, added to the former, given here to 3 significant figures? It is 3.32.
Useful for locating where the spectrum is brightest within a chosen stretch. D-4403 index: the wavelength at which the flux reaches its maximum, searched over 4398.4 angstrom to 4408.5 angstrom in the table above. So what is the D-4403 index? 4399.89 angstrom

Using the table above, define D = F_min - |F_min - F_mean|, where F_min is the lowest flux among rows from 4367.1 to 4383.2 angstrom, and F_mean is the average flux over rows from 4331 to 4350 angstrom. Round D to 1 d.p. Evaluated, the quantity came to 39.8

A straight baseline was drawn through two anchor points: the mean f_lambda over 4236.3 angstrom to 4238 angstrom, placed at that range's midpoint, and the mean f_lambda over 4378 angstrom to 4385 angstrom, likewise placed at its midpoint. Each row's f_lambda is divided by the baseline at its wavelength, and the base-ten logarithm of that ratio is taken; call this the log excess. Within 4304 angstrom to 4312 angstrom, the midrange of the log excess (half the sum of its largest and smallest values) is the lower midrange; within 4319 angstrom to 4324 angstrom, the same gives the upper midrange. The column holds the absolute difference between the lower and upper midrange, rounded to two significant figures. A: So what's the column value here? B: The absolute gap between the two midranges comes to 0.15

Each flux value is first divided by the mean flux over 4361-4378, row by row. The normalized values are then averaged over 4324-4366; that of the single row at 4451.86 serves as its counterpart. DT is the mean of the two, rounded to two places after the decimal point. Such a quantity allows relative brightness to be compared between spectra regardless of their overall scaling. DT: 0.95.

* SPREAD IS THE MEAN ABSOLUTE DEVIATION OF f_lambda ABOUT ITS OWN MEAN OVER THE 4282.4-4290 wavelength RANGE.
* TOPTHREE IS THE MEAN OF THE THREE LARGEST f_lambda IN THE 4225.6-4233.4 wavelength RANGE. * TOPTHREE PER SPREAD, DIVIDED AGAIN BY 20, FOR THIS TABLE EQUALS 3.1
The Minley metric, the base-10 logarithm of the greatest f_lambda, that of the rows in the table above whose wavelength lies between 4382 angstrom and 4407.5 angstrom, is 1.69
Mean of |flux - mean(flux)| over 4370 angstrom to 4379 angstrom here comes 2.3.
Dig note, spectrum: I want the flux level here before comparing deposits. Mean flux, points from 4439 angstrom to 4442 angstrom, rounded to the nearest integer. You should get 49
